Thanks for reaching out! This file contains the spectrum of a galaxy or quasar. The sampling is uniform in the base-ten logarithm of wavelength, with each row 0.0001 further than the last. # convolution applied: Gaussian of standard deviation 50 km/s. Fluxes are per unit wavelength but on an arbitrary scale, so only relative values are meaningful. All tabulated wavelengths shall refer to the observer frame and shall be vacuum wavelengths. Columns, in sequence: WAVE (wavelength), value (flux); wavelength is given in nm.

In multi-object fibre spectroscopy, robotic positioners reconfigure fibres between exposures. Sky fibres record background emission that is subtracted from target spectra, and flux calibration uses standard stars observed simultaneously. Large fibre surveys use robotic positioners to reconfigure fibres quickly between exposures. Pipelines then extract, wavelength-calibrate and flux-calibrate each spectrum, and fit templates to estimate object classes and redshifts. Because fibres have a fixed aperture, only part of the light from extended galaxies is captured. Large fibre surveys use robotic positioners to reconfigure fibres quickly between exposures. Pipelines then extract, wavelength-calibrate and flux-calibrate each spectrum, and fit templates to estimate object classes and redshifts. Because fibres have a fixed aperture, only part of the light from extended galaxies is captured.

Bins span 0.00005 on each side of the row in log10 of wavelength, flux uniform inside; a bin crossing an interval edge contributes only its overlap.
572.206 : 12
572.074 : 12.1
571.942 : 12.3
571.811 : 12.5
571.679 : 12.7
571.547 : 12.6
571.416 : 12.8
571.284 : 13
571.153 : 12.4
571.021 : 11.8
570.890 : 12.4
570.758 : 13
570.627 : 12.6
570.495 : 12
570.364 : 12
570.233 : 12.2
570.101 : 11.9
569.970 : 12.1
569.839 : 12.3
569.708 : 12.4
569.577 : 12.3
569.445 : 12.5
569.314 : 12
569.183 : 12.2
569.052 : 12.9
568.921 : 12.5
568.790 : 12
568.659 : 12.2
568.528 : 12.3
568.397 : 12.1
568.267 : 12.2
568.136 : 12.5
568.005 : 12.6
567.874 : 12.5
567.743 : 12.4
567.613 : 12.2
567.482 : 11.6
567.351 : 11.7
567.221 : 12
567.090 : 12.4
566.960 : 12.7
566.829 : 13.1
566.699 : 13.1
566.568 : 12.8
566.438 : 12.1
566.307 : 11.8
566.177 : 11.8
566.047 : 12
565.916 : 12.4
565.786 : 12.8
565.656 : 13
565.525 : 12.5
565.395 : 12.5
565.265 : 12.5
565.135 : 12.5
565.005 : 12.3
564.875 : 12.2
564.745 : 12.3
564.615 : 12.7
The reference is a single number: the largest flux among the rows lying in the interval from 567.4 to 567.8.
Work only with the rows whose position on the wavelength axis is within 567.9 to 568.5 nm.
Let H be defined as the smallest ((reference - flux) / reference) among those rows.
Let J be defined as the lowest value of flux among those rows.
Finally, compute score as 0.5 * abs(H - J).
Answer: 6.06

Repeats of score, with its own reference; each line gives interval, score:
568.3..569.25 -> 6.02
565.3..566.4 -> 5.92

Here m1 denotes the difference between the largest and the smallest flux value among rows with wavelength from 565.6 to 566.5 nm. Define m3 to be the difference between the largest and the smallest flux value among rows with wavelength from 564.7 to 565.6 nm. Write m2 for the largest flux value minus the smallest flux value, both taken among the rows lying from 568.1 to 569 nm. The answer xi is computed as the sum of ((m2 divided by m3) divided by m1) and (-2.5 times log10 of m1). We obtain 1.2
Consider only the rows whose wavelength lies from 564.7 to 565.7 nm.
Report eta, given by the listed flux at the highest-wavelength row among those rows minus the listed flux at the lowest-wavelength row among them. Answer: 0.7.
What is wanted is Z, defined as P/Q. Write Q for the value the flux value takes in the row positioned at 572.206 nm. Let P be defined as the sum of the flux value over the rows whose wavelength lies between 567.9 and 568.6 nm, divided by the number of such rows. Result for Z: 1.03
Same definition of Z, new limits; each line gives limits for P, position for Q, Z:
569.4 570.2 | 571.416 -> 0.96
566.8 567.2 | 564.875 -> 1.04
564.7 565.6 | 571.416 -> 0.97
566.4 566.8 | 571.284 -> 0.97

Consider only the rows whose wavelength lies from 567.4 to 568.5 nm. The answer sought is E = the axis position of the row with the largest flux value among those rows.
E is 568.005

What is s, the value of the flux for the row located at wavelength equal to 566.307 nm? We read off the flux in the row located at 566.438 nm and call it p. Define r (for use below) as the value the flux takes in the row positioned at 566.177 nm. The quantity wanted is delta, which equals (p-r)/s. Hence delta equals 0.03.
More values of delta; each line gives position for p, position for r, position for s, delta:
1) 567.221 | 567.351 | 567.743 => 0.02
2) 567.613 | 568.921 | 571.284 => -0.02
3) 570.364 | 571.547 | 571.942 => -0.05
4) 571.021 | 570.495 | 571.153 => -0.02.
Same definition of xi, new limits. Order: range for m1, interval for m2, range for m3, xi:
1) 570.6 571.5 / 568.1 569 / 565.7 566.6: 0.2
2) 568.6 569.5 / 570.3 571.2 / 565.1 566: 2.3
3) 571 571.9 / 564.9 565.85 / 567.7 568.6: 1.0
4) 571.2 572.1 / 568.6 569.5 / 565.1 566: 1.8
